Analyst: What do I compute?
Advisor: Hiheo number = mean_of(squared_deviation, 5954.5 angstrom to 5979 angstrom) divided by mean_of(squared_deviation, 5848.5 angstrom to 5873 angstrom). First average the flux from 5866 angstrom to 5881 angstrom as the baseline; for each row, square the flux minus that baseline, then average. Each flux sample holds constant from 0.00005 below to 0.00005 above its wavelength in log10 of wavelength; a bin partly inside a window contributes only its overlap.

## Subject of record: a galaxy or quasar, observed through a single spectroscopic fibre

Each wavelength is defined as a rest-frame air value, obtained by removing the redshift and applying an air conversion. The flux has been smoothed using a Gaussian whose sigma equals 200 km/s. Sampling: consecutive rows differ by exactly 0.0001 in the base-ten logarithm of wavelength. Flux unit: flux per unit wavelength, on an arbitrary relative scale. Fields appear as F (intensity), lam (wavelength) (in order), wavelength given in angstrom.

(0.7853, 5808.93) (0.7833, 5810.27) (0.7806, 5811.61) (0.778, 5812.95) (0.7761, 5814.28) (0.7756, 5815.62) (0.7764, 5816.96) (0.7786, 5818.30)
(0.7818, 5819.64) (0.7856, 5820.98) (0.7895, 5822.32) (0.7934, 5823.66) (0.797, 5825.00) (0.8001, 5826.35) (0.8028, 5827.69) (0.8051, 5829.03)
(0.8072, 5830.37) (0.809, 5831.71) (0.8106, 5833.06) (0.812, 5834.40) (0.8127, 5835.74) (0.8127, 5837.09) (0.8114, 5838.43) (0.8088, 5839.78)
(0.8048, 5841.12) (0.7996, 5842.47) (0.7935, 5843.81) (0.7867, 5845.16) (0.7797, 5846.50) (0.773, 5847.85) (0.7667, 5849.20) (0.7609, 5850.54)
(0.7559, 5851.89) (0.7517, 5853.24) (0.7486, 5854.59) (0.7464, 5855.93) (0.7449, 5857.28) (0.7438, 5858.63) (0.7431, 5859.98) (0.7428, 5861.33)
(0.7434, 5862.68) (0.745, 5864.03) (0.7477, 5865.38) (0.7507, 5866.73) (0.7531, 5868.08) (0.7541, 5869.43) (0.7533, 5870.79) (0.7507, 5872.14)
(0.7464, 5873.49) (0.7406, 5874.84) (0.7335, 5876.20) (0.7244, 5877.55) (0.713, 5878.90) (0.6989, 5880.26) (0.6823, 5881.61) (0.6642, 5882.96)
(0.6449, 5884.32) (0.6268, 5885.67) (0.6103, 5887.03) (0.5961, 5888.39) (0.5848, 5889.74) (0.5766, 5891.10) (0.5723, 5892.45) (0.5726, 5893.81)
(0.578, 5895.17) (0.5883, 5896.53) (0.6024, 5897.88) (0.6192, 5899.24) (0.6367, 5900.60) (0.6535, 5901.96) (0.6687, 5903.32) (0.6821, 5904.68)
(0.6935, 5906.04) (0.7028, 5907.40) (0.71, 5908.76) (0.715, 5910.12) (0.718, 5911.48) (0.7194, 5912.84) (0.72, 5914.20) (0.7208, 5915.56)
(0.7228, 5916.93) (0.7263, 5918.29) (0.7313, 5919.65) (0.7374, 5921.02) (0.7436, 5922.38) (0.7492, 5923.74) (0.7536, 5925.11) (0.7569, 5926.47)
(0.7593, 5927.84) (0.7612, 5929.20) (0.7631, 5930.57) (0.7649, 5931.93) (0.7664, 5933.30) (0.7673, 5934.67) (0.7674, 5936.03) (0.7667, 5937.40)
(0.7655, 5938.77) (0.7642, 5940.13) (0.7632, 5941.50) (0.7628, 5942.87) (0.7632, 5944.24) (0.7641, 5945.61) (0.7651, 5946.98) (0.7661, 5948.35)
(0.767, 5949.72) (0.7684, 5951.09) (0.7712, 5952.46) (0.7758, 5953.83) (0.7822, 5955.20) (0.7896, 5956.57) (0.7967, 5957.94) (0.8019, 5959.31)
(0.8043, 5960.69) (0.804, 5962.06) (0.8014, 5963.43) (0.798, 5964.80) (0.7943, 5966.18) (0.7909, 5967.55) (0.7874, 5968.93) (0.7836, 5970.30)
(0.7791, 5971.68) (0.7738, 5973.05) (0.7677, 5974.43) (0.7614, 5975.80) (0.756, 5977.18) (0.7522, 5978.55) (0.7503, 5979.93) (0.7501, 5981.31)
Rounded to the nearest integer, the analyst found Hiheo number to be 13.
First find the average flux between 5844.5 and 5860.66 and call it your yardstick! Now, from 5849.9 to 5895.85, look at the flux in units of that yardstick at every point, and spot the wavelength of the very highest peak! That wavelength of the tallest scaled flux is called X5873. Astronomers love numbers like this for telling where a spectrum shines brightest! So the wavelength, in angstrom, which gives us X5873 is 5850.54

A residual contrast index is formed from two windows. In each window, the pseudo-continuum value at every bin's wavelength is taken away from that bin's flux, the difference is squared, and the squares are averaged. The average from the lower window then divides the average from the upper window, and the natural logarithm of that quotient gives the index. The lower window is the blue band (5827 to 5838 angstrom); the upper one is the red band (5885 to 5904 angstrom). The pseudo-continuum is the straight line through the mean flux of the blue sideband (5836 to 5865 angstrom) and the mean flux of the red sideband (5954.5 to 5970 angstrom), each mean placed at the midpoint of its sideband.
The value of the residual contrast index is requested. 3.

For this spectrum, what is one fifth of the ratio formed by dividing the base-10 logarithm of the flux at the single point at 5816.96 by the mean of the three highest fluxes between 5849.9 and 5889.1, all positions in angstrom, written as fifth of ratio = -0.029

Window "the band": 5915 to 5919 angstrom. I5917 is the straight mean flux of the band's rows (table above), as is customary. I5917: 0.723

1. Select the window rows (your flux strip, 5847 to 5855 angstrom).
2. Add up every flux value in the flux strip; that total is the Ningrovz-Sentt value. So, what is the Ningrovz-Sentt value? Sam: 4.56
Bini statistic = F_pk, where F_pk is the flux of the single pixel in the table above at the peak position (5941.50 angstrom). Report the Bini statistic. 0.7632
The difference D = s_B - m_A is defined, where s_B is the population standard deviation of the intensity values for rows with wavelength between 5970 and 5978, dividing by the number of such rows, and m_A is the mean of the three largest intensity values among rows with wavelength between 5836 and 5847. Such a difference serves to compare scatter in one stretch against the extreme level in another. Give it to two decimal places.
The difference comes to -0.80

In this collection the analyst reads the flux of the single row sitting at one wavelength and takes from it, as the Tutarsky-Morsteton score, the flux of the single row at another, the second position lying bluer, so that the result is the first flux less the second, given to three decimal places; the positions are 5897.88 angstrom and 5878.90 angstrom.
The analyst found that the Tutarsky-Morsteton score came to -0.111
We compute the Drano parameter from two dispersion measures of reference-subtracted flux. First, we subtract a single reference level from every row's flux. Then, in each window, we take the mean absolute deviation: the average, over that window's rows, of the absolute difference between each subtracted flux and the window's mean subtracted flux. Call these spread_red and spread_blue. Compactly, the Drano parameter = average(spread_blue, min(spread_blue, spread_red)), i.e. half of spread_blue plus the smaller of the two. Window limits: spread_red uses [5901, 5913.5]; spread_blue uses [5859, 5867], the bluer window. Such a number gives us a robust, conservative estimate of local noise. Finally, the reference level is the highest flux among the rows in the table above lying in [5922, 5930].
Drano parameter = 0.0025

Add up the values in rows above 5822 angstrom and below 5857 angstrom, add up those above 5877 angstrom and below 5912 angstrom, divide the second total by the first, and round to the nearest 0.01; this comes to 0.82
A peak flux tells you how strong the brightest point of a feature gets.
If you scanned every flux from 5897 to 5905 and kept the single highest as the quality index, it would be 0.6821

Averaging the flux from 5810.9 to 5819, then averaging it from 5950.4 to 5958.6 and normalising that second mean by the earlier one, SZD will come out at 1.00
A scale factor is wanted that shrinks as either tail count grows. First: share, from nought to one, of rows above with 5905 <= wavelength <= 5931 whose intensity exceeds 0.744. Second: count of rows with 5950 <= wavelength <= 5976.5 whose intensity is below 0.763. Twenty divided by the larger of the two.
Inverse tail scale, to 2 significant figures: 20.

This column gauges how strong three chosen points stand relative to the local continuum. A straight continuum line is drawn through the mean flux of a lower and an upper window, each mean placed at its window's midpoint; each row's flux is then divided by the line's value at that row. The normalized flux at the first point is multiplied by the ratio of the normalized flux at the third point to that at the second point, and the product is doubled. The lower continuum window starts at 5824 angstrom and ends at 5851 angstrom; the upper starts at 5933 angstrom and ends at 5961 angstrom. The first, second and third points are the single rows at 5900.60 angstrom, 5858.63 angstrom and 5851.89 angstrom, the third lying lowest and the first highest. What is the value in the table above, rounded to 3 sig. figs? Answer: 1.65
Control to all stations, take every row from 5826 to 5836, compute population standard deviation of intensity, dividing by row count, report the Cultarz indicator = 0.004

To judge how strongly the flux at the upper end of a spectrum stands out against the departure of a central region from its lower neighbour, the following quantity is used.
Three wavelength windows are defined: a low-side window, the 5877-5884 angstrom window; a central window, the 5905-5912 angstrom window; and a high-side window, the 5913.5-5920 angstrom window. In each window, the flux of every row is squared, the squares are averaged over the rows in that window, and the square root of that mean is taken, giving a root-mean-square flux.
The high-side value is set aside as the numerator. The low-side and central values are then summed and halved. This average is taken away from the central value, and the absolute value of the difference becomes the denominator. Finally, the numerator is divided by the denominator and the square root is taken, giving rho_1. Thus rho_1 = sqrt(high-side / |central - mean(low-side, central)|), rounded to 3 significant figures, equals 11.5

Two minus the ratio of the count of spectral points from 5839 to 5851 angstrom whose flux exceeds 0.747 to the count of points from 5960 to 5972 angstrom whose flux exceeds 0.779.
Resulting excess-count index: 1.0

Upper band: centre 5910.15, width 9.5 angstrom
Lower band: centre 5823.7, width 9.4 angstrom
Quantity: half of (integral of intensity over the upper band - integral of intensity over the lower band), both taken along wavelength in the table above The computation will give -0.3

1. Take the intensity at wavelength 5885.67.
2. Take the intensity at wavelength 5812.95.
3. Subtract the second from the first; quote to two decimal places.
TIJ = -0.15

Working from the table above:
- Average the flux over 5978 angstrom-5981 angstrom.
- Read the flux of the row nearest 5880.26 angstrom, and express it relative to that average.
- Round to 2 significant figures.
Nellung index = 0.93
